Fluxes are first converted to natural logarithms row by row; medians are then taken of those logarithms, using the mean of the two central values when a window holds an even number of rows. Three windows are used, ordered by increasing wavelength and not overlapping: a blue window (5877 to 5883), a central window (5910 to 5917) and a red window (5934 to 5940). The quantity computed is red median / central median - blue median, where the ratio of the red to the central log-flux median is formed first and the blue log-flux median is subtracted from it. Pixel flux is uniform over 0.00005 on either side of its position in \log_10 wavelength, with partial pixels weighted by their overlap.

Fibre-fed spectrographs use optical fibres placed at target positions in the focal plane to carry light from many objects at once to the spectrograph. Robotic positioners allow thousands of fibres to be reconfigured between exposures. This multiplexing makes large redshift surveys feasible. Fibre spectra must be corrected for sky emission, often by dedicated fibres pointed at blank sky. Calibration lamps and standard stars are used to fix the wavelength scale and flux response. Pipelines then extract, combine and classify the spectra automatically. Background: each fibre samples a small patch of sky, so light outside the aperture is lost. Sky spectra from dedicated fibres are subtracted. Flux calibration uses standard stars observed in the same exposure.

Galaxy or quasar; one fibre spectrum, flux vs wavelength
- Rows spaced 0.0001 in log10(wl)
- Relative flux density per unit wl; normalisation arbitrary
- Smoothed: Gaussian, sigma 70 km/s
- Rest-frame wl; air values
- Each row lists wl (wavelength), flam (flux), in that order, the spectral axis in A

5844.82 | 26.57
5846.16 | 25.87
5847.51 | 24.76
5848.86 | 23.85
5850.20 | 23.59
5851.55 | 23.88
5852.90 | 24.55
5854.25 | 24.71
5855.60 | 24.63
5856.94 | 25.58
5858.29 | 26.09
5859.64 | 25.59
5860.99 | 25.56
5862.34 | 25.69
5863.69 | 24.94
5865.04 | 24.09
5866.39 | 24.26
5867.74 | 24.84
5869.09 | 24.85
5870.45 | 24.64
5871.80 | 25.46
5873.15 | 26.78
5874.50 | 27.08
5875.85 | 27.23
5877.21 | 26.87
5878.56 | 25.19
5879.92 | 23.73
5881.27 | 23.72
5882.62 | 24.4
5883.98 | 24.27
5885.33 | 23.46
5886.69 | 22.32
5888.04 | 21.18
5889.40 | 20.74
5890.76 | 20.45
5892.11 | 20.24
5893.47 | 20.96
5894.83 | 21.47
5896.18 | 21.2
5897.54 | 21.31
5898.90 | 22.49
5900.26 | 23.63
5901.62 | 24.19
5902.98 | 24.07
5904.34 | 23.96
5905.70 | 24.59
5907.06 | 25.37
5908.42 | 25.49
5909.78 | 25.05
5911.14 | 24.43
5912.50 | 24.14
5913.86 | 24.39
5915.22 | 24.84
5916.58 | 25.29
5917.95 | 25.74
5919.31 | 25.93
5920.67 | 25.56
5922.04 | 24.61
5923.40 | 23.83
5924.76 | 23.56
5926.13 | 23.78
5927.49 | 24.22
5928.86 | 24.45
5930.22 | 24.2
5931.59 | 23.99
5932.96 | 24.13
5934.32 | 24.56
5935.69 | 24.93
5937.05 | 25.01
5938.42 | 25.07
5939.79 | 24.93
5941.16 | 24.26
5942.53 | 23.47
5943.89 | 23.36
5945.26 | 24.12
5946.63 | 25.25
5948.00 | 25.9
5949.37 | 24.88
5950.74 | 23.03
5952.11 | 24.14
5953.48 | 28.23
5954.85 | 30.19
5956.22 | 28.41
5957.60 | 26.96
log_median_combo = -2.188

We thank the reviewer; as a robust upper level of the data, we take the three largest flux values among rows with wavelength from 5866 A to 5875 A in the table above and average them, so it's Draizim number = 26.4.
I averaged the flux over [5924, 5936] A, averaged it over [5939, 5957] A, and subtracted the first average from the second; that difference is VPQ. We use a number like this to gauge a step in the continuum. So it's 1.2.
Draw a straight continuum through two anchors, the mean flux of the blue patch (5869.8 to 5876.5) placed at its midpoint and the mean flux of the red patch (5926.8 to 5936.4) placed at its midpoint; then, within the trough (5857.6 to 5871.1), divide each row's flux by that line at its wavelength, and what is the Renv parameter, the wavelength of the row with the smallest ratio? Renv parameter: 5865.04 A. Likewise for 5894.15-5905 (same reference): 5896.18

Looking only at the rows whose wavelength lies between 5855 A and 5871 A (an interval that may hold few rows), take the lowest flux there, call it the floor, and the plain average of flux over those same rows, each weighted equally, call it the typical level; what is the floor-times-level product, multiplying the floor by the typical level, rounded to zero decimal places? 604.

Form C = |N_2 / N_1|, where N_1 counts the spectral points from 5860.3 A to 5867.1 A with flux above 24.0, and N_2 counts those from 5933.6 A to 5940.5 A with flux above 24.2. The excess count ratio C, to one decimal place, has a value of 1.0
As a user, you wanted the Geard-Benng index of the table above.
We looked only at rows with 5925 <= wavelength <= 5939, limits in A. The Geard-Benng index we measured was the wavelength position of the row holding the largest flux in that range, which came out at 5938.42 A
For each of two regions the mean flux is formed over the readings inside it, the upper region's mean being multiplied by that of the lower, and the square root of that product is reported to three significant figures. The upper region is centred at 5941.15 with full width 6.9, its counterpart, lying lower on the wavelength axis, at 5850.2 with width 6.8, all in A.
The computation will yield 24.2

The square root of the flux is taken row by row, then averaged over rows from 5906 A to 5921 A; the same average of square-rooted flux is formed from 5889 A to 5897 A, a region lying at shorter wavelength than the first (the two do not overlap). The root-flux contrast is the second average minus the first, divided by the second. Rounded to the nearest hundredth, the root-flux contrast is -0.10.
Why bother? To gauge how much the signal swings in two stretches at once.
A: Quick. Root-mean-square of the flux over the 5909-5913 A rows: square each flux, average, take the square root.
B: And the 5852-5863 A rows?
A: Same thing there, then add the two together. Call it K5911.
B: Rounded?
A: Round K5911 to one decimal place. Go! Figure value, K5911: 49.8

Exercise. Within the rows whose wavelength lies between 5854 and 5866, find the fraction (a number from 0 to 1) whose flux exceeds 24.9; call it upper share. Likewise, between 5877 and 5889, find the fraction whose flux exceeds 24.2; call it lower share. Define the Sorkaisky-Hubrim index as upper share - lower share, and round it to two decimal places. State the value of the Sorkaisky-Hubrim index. 0.22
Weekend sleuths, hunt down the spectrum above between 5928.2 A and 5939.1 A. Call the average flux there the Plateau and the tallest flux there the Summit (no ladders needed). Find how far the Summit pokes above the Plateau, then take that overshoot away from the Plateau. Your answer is 24.0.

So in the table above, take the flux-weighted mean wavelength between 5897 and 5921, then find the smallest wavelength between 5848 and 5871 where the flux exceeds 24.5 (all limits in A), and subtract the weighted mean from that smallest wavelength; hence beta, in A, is -56.5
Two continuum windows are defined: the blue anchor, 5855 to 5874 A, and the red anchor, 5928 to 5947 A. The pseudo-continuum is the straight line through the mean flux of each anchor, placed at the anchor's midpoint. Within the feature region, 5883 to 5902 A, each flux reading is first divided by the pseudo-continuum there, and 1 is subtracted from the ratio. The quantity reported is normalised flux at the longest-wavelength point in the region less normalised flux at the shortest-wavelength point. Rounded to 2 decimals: 0.00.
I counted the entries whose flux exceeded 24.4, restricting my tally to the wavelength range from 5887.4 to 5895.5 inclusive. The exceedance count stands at 0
